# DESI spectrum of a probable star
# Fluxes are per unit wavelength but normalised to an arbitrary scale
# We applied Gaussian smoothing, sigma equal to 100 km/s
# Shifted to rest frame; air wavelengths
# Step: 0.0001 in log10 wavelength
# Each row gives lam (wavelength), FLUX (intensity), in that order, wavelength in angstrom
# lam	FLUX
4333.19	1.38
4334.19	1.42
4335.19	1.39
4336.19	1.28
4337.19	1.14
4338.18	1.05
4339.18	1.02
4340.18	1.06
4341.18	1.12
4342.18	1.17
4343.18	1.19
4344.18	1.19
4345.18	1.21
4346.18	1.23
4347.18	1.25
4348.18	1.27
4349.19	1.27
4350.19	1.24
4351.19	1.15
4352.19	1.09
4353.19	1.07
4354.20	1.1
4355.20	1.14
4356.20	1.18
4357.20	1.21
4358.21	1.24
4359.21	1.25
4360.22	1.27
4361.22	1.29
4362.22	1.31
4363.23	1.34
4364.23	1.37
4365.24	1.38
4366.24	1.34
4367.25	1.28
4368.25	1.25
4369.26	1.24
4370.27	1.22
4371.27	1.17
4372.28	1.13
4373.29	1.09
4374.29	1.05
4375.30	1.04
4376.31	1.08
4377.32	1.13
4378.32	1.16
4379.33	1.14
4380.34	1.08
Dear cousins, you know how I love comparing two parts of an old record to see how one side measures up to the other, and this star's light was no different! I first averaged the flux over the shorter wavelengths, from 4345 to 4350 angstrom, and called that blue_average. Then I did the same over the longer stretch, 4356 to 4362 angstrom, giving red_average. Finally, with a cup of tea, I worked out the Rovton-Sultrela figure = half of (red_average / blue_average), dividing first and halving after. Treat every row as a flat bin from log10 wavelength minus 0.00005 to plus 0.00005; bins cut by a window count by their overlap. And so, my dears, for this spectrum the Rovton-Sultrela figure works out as 0.50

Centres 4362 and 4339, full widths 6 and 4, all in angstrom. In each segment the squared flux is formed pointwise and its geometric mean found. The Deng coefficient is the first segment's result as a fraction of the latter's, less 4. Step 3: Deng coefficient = -2.50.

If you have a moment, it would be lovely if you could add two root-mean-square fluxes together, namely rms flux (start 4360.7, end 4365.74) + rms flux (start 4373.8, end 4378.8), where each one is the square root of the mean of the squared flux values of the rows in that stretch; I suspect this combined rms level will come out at 2.43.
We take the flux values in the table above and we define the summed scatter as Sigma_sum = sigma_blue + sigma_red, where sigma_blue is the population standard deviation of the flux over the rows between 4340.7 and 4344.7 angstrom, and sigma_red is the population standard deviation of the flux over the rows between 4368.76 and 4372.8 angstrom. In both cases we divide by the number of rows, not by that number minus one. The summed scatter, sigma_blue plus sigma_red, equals 0.072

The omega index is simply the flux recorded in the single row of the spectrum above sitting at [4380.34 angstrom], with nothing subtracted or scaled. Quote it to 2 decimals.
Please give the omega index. 1.08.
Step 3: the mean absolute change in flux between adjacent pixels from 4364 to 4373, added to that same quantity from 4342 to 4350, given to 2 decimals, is 0.05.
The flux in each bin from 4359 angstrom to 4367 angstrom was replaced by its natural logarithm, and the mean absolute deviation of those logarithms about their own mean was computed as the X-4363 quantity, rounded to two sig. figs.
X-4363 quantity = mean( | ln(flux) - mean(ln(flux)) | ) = 0.029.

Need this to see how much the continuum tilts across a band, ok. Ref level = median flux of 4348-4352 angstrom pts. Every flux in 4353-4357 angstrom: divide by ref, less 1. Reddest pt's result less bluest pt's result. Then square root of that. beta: 0.296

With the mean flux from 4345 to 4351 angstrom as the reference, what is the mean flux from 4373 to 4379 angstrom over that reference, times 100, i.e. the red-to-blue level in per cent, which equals 88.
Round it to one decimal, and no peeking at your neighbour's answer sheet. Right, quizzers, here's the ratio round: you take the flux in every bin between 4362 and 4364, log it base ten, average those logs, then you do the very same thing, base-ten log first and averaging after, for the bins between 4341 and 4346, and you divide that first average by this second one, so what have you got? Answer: 1.7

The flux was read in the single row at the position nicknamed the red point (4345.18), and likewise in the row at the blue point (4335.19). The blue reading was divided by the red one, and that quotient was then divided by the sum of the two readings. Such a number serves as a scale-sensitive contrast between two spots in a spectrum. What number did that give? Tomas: 0.44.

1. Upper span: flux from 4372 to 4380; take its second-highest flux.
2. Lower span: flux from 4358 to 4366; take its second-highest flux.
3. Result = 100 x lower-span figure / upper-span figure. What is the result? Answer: 120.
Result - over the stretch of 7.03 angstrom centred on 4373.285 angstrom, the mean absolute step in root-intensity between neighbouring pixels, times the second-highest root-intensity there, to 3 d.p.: 0.019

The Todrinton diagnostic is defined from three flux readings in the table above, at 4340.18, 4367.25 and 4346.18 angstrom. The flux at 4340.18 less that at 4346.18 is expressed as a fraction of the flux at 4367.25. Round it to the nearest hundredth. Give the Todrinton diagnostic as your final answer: -0.13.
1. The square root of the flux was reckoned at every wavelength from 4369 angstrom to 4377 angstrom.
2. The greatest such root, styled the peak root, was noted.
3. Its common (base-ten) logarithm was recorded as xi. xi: 0.047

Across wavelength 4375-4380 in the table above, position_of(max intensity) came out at 4378.32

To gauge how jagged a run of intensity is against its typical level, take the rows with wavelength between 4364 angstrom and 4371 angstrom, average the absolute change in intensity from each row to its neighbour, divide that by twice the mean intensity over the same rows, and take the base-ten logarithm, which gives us -1.96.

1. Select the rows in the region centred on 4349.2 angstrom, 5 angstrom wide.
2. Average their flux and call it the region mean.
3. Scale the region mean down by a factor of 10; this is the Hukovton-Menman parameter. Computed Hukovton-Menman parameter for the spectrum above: 0.124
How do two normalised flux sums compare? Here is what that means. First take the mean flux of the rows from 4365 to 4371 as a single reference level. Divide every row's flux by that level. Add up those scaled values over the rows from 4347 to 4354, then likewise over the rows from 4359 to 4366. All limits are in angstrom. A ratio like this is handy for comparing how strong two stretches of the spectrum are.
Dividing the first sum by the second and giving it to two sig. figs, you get 0.91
